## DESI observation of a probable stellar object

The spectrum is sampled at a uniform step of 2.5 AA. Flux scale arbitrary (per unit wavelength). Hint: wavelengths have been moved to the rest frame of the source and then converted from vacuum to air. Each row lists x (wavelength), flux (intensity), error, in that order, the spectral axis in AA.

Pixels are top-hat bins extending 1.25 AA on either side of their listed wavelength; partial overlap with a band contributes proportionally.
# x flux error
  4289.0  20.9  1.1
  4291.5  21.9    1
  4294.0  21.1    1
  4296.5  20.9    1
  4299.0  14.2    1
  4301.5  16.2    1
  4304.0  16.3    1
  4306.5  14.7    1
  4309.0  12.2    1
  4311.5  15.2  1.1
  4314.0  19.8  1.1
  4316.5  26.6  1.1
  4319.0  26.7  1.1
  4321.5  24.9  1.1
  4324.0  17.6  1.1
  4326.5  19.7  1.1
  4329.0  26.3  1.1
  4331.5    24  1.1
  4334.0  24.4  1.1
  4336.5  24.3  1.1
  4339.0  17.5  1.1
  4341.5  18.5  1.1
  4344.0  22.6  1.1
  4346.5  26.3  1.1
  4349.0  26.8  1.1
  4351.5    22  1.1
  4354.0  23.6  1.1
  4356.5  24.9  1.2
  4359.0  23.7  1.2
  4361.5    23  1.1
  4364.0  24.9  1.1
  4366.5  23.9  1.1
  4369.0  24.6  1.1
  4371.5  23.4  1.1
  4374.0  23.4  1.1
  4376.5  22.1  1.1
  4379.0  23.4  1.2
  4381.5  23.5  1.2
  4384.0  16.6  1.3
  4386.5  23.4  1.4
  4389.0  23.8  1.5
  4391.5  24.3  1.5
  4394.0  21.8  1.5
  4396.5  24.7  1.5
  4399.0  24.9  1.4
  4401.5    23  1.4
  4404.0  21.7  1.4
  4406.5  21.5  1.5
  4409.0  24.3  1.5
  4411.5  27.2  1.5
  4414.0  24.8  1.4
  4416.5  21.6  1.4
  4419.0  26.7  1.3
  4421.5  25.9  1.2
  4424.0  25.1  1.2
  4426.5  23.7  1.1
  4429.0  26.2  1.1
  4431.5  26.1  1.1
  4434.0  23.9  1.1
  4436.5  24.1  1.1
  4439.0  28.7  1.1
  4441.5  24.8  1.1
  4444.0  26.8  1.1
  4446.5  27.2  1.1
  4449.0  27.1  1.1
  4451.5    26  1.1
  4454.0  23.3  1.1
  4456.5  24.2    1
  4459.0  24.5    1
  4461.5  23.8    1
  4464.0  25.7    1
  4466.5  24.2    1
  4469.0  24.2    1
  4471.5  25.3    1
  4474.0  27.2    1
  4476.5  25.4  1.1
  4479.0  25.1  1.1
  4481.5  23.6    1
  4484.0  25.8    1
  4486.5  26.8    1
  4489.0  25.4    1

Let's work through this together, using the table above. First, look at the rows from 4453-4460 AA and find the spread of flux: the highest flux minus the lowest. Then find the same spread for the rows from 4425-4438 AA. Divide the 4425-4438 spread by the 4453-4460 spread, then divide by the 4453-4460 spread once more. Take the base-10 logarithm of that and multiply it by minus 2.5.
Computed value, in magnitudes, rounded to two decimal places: -0.60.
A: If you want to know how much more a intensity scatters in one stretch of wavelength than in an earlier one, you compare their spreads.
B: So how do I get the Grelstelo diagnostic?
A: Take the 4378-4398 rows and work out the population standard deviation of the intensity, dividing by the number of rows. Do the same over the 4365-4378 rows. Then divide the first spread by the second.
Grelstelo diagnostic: 3.0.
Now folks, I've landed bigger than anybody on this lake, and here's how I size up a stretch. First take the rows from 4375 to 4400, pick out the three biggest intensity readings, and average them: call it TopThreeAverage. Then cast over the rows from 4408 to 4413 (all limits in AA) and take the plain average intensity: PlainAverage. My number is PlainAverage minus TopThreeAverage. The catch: 1.1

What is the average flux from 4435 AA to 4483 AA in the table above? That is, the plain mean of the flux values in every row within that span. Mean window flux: 25.3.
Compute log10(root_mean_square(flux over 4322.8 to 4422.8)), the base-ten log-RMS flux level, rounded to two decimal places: 1.37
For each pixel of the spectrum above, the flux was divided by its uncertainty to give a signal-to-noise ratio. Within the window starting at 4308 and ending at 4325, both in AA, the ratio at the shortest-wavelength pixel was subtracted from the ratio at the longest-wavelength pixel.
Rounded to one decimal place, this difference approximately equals 3.8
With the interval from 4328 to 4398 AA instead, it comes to -7.4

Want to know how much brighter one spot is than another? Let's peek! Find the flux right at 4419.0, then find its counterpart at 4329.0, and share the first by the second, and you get 1.02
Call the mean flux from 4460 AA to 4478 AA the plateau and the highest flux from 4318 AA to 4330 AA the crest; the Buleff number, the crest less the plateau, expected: 1.6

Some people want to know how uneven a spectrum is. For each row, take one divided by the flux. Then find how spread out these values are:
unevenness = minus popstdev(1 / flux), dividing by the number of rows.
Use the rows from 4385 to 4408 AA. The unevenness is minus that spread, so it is -0.0023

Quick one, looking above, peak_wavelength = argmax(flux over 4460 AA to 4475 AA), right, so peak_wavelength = 4474.0 AA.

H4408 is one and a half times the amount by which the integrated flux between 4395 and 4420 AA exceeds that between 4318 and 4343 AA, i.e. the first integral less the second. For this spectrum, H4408 62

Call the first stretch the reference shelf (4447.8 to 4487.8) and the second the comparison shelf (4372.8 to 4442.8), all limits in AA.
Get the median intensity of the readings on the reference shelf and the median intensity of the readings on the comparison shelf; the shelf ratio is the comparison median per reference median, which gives 0.95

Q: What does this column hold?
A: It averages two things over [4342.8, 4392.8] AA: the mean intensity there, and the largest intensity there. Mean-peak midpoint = 25.2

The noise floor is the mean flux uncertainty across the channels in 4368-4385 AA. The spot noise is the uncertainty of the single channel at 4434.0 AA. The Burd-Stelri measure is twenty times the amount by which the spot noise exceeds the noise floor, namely -1.1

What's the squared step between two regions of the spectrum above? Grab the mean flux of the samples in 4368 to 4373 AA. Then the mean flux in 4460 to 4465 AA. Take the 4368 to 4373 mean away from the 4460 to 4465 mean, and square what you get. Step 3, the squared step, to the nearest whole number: 1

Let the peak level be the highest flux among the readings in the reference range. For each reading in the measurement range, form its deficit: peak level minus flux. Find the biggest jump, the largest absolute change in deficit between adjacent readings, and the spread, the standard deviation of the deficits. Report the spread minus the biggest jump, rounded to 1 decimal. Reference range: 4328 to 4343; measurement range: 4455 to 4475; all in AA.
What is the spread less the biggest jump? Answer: -0.8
